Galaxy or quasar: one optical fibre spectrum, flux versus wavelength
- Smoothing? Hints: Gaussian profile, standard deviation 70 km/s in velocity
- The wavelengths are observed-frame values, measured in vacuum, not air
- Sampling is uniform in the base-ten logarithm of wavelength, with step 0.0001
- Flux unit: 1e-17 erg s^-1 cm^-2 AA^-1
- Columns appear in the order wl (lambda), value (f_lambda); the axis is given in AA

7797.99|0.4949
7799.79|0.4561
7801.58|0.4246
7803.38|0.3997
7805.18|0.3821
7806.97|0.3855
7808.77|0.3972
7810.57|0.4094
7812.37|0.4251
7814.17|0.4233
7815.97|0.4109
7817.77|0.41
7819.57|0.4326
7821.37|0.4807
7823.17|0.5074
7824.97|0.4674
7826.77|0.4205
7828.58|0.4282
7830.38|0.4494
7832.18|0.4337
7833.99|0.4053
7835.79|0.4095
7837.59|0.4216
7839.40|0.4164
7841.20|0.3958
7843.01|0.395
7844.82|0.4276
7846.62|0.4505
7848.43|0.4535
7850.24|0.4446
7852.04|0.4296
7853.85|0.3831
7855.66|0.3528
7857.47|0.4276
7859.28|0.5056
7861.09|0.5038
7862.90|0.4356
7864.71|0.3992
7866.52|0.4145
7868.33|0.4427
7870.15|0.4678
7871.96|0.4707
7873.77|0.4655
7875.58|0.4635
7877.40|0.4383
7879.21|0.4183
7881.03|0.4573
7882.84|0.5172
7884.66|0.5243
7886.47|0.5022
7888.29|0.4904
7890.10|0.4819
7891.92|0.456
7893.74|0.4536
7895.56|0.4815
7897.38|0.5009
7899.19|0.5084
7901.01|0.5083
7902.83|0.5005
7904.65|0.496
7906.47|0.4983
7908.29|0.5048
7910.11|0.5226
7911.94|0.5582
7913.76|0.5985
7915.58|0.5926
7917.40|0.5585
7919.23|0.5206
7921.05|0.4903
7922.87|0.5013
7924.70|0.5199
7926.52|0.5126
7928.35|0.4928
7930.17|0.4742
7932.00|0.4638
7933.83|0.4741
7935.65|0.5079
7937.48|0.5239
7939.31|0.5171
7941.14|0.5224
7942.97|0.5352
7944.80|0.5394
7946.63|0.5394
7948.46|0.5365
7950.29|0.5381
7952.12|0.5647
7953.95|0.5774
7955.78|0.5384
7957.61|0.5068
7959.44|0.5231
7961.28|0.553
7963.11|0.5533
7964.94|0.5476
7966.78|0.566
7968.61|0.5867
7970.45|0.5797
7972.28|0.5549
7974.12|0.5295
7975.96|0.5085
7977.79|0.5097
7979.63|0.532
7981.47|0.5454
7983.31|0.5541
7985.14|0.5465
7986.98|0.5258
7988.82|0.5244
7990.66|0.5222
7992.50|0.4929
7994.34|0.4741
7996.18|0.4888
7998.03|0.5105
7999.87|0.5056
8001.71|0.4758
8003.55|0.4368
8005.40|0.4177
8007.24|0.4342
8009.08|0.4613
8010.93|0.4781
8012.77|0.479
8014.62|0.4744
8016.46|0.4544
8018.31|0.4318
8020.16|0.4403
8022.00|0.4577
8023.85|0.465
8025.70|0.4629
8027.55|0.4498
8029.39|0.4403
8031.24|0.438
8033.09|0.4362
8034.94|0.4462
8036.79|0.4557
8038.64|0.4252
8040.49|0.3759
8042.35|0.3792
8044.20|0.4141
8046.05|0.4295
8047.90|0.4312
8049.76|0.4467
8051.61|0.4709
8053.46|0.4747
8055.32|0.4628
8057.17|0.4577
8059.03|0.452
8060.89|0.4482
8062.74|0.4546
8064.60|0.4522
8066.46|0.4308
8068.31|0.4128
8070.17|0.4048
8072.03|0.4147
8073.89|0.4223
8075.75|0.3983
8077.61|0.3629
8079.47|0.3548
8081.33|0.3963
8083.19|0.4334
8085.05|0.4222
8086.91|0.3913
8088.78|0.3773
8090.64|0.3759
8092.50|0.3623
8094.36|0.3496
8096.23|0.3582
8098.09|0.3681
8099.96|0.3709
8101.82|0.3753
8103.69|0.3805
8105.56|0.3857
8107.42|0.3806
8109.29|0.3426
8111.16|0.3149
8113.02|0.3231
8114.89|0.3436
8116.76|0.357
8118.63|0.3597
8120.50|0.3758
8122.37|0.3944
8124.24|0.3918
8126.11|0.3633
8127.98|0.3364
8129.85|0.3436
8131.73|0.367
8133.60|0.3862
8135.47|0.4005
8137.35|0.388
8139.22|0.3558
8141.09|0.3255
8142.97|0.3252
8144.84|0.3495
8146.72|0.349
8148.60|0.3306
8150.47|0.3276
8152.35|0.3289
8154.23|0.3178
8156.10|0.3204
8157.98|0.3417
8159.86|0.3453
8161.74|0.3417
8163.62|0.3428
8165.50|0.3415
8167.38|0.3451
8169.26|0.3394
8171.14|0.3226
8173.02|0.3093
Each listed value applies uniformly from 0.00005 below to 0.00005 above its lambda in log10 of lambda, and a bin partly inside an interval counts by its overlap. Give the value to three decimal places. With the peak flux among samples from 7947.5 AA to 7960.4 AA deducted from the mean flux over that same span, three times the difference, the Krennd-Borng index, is -0.110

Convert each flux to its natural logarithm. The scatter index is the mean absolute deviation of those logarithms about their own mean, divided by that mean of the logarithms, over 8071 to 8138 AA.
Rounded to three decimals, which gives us -0.058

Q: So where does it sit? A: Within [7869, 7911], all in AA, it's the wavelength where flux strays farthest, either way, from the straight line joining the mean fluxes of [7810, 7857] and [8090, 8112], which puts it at 7910.11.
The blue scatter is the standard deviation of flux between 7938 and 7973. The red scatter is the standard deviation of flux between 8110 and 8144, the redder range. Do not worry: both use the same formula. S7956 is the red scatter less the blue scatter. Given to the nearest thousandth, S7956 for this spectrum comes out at 0.005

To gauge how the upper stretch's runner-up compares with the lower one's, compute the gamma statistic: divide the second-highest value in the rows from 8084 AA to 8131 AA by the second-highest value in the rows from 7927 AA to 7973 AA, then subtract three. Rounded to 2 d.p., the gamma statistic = -2.32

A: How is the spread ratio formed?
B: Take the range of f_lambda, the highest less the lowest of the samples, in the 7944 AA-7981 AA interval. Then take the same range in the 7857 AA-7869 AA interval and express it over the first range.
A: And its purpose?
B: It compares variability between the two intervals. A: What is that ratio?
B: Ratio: 1.3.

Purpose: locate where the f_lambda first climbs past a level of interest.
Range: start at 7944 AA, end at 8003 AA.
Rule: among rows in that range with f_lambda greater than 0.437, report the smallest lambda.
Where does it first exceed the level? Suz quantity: 7944.80 AA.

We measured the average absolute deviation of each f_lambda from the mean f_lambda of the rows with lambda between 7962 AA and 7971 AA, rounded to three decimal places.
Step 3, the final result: 0.013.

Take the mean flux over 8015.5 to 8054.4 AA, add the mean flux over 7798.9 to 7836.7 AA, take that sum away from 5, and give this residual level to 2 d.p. 4.13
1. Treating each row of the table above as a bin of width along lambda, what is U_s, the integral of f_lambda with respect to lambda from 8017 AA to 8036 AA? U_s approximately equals 8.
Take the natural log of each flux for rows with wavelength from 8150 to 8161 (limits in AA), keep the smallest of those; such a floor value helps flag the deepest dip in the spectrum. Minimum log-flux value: -1.1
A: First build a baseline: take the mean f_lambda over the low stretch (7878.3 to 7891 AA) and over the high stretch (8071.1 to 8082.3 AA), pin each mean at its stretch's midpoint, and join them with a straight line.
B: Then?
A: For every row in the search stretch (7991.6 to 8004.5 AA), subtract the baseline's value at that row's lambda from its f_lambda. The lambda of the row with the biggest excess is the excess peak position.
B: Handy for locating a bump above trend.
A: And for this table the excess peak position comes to 7998.03 AA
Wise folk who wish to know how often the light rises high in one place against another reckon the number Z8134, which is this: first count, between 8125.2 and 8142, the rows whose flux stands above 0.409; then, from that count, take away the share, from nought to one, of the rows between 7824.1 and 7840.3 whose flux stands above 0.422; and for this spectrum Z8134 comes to 0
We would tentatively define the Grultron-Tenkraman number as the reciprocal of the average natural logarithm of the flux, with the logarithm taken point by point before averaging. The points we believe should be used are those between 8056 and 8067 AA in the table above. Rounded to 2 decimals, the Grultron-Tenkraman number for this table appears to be -1.25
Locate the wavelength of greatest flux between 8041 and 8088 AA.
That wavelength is 8053.46 AA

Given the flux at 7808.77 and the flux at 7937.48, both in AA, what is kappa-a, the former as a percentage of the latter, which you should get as 76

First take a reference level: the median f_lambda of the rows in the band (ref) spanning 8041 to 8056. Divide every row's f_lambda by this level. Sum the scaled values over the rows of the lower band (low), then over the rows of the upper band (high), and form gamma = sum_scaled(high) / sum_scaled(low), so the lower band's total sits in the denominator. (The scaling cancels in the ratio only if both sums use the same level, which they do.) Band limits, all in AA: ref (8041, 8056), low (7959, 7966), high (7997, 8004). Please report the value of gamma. 0.89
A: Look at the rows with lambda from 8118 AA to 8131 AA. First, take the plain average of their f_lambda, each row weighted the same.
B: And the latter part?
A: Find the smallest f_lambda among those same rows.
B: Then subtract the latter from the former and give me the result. 0.030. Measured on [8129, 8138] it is 0.033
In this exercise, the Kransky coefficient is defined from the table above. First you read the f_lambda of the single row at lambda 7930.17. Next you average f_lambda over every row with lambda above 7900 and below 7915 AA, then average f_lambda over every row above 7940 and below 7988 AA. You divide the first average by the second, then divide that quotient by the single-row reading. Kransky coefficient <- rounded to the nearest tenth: 2.0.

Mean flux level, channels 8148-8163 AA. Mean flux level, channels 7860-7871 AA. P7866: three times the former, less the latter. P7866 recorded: 0.55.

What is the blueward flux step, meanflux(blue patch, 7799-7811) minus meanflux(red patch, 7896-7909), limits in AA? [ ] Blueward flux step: -0.095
